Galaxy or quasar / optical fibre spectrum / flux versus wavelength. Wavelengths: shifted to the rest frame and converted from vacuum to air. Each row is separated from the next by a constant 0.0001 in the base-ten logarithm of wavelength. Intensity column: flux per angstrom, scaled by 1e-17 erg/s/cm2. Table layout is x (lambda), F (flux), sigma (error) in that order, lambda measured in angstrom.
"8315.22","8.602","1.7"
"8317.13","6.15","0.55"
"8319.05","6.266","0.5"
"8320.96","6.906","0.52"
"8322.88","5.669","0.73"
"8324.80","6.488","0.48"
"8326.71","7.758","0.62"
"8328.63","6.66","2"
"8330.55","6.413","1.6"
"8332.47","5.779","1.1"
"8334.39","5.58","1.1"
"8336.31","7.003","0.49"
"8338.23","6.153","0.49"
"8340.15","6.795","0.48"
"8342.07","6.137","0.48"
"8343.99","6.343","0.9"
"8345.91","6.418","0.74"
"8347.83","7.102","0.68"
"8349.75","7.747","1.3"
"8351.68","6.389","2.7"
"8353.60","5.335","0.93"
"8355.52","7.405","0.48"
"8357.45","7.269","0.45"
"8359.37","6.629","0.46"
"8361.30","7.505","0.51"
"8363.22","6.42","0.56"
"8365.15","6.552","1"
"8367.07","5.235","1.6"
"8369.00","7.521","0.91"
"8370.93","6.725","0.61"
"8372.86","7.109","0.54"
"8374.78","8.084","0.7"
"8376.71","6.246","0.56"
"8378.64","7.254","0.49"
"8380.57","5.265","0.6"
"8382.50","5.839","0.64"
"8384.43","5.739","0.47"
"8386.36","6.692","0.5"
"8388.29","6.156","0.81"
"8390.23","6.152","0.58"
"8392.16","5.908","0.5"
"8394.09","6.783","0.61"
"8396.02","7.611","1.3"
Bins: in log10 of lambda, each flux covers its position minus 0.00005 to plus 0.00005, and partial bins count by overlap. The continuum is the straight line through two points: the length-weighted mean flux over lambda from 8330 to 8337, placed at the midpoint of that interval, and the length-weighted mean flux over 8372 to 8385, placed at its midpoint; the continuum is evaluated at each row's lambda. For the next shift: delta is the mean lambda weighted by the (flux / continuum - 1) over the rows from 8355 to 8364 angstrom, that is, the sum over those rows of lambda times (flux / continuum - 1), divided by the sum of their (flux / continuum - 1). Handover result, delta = 8358.3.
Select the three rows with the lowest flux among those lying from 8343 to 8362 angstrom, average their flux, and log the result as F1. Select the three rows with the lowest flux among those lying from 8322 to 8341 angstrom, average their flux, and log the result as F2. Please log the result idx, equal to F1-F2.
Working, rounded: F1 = 6.0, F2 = 5.68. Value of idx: 0.3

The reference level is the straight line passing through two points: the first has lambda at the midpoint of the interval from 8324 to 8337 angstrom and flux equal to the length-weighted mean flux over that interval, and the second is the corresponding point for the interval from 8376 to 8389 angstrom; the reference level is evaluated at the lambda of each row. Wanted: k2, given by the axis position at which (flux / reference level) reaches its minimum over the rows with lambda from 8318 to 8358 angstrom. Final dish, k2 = 8353.60 angstrom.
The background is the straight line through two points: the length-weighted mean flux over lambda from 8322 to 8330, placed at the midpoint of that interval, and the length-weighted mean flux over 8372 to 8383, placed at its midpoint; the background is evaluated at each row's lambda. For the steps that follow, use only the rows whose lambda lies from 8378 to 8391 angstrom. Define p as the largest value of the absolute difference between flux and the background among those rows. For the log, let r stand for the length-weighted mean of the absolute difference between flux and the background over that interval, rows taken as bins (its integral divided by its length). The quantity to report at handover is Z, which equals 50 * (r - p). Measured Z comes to -35.5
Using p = 1.40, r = 0.69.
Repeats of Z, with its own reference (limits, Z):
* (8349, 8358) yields -25.4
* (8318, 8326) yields -25.4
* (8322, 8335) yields -25.0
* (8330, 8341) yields -26.2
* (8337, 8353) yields -31.9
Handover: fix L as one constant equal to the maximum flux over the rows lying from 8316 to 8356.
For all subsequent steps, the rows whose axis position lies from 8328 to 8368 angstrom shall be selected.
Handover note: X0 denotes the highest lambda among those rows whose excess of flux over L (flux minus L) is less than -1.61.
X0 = 8367.07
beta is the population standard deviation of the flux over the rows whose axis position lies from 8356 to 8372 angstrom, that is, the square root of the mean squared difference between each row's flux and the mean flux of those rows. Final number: 0.70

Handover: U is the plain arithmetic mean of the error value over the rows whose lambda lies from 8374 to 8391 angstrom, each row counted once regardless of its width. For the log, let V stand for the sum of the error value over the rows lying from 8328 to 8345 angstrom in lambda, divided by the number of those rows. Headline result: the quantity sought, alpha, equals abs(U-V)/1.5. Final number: 0.24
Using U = 0.594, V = 0.96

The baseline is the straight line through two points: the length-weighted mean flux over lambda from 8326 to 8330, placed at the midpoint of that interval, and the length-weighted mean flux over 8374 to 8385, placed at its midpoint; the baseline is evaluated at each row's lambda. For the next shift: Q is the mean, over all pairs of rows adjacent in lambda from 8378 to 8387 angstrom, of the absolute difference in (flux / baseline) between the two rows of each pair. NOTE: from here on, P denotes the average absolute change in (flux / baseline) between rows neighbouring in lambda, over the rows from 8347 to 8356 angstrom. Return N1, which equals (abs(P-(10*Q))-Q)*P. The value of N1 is 0.21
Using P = 0.19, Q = 0.14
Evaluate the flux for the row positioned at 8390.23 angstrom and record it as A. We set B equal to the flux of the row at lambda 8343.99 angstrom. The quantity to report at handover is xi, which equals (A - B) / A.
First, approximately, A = 6.152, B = 6.343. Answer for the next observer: -0.03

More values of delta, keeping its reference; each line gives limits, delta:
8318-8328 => 8324.5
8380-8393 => 8385.2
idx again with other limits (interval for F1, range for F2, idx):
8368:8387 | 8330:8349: -0.2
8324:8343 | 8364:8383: 0.4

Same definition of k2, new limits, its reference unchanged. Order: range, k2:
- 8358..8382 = 8367.07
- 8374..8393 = 8380.57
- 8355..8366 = 8363.22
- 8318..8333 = 8322.88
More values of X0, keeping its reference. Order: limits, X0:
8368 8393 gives 8392.16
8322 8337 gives 8334.39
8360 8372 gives 8367.07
